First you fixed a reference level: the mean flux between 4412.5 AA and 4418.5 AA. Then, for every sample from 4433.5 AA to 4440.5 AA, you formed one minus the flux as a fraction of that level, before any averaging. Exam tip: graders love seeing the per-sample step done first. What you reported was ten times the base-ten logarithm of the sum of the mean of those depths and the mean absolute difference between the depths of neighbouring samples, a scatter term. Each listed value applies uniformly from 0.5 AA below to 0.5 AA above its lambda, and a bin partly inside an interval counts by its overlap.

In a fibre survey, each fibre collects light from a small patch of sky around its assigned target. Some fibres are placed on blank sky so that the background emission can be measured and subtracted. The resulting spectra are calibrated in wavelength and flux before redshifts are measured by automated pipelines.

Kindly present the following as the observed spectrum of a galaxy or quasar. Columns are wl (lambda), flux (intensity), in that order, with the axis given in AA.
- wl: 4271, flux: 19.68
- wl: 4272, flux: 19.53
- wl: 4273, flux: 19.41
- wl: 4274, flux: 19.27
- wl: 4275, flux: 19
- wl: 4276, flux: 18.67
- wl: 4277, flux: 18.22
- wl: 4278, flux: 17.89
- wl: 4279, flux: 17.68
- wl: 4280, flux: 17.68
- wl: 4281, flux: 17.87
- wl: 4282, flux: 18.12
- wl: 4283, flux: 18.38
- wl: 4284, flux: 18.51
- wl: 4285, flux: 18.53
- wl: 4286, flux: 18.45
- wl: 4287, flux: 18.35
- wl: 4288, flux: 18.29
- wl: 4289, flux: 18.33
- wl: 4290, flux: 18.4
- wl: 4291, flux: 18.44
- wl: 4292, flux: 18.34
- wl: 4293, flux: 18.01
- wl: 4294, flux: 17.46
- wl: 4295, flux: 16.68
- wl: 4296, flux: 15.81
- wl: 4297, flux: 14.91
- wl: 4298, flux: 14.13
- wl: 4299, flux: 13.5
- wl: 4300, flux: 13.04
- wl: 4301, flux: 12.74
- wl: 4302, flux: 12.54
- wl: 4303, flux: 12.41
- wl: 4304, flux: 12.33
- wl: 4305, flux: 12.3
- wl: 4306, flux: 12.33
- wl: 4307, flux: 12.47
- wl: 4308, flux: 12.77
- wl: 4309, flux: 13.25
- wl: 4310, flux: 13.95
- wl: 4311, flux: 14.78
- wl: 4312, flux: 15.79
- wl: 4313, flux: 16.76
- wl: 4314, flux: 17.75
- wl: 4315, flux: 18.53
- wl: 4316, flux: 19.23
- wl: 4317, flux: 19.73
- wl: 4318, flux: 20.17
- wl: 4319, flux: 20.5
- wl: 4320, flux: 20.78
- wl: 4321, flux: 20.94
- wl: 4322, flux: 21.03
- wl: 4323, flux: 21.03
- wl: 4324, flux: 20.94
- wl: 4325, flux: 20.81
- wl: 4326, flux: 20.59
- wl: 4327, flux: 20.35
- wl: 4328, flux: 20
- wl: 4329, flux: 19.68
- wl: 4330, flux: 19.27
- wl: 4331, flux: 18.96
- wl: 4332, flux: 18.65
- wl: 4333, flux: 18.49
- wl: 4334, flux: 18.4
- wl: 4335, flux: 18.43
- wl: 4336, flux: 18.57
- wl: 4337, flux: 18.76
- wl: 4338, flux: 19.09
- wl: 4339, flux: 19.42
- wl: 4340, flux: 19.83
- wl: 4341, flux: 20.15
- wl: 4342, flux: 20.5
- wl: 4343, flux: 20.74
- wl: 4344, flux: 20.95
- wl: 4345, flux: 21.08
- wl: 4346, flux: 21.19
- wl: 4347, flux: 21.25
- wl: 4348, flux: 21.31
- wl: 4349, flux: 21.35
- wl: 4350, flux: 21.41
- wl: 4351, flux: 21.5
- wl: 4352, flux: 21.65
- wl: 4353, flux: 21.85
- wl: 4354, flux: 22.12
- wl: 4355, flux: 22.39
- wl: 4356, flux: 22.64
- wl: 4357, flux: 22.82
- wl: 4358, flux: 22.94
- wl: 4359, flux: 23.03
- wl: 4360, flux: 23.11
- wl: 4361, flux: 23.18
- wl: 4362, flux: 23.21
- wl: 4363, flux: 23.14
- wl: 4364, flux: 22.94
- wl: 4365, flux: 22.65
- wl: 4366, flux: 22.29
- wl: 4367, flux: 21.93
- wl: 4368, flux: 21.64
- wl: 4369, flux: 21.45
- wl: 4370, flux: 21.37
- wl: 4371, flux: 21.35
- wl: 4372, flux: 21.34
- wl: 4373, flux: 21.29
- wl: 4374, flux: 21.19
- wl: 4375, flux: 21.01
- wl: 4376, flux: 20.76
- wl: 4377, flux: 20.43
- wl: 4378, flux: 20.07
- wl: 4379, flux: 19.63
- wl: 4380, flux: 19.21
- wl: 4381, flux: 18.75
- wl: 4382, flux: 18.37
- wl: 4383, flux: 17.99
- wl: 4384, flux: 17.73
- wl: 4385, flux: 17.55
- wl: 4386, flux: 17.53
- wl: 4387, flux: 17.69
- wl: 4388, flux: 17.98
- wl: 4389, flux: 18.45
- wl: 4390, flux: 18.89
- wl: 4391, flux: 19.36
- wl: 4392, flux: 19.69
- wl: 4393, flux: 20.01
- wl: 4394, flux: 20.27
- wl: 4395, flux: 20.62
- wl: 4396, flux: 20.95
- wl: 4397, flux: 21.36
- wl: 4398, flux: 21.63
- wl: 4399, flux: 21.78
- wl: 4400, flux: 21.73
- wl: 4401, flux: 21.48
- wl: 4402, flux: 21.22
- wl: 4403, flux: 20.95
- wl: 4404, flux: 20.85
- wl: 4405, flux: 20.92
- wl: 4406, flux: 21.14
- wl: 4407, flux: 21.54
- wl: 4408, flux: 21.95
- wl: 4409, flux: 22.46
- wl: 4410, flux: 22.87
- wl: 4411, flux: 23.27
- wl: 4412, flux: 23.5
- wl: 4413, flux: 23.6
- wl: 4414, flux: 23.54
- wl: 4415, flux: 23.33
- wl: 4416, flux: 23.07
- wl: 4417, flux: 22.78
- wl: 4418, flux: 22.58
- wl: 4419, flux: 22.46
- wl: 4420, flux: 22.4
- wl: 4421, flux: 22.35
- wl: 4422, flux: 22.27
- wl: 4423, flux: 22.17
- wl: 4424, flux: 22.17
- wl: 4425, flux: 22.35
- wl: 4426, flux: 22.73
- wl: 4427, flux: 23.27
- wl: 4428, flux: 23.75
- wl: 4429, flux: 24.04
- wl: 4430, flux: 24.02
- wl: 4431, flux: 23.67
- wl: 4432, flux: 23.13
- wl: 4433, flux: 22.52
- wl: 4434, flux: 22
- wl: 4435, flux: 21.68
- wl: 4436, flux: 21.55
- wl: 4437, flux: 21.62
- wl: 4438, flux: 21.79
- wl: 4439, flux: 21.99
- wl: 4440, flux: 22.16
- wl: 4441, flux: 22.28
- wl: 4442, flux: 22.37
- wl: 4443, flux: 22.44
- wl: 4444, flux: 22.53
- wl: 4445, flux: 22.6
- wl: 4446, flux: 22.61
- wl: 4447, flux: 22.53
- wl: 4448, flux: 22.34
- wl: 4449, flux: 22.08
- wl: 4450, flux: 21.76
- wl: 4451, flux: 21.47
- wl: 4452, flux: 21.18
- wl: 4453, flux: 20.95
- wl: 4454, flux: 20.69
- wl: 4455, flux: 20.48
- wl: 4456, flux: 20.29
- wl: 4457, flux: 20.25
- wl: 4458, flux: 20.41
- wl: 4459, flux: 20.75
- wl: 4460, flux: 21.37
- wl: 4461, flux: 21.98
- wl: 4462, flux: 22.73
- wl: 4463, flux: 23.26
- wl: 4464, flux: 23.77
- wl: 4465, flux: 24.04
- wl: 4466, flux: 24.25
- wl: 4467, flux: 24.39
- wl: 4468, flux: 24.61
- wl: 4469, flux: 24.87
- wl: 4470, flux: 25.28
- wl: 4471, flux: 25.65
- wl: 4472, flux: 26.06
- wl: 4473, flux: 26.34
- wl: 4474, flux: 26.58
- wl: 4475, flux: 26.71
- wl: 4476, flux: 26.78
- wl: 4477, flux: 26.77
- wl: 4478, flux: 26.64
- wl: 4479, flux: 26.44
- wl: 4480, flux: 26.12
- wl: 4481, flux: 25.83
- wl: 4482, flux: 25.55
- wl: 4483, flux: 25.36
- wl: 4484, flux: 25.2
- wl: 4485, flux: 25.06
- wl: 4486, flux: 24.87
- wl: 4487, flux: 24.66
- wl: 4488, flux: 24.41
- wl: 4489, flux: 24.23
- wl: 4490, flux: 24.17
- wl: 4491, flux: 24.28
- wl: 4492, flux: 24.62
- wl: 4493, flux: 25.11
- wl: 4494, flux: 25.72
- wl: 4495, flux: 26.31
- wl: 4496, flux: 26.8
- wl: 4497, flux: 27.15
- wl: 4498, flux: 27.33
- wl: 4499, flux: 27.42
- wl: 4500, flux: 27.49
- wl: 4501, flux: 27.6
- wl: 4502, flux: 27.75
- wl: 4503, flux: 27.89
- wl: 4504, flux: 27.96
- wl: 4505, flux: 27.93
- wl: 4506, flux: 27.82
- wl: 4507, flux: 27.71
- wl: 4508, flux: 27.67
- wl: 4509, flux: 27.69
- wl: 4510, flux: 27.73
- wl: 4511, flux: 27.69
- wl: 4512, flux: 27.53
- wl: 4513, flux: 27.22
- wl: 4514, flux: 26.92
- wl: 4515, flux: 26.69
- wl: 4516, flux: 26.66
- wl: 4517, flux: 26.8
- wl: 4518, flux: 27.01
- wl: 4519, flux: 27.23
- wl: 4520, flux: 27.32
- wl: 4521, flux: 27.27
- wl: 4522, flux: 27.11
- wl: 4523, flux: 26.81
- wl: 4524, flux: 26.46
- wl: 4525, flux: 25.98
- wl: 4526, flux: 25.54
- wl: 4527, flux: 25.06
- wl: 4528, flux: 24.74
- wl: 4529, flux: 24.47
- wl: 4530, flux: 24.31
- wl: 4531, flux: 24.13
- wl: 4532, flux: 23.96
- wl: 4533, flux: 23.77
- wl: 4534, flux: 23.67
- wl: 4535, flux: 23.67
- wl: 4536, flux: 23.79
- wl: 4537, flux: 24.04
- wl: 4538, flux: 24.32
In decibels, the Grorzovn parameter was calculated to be -11.9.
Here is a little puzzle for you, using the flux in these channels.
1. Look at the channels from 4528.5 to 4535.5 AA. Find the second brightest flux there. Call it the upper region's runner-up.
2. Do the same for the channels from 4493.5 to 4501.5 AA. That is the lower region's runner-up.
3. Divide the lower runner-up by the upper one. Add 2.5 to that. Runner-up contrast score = 3.63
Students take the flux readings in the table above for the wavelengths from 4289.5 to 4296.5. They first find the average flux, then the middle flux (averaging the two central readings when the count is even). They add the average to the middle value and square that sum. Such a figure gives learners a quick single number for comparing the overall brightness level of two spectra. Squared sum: 1267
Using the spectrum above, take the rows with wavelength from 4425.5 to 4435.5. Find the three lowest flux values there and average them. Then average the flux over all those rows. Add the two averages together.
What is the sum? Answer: 45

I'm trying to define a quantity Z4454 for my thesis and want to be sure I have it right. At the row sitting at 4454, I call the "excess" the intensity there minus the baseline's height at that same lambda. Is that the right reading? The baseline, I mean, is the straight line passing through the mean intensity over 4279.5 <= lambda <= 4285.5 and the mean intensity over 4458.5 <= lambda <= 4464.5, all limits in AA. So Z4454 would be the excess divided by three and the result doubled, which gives -1.0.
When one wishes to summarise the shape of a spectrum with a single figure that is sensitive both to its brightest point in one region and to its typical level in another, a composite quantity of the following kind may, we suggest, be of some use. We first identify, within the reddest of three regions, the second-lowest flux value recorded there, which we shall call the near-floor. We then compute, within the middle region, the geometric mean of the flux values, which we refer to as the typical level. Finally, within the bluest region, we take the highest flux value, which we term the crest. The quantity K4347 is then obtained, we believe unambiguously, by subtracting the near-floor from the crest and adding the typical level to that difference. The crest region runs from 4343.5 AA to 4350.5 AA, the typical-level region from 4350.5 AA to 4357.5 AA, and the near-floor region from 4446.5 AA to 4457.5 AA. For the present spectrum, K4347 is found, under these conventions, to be 23.3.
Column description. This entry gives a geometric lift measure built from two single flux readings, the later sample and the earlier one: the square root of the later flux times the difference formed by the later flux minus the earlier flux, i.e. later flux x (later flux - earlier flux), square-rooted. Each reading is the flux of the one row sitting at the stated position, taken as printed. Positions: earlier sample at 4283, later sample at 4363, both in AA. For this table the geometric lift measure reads 10.5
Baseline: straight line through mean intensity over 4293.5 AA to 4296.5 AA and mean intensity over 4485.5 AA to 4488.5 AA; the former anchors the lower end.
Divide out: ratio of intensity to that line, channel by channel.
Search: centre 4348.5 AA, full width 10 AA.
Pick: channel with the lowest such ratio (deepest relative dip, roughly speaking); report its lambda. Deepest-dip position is 4344 AA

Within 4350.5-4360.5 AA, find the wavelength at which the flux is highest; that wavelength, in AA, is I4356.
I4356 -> 4360 AA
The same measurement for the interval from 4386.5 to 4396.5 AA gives 4396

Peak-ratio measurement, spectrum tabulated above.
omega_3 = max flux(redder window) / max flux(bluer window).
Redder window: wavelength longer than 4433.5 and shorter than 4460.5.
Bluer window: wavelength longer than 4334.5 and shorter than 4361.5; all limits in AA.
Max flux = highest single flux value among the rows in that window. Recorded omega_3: 0.98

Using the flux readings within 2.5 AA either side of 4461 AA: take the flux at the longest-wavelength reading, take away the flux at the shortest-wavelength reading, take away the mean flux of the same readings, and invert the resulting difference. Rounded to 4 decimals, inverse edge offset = -0.0513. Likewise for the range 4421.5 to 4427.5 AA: -0.0465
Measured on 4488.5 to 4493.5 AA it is -0.0424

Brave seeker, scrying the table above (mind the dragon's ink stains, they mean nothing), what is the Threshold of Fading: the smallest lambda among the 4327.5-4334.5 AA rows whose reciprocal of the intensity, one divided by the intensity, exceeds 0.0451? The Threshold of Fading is 4328 AA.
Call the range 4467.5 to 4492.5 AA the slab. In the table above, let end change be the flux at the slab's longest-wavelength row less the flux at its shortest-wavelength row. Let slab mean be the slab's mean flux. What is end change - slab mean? -25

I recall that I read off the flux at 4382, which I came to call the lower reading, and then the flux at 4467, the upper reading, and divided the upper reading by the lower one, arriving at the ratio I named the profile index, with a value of 1.3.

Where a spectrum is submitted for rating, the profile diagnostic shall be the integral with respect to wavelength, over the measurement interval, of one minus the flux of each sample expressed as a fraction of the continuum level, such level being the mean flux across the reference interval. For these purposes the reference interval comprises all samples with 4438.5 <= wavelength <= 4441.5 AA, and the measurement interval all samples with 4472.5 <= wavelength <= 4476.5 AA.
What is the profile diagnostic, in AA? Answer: -0.81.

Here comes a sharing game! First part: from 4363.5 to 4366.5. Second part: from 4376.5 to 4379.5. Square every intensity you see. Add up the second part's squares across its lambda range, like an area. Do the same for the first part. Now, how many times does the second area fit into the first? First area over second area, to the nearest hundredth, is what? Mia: 1.27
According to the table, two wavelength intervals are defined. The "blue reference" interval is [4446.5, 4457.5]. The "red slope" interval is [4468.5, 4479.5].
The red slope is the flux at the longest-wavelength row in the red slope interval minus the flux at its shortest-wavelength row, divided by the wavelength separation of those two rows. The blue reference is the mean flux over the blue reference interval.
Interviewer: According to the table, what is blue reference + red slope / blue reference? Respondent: 21.3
